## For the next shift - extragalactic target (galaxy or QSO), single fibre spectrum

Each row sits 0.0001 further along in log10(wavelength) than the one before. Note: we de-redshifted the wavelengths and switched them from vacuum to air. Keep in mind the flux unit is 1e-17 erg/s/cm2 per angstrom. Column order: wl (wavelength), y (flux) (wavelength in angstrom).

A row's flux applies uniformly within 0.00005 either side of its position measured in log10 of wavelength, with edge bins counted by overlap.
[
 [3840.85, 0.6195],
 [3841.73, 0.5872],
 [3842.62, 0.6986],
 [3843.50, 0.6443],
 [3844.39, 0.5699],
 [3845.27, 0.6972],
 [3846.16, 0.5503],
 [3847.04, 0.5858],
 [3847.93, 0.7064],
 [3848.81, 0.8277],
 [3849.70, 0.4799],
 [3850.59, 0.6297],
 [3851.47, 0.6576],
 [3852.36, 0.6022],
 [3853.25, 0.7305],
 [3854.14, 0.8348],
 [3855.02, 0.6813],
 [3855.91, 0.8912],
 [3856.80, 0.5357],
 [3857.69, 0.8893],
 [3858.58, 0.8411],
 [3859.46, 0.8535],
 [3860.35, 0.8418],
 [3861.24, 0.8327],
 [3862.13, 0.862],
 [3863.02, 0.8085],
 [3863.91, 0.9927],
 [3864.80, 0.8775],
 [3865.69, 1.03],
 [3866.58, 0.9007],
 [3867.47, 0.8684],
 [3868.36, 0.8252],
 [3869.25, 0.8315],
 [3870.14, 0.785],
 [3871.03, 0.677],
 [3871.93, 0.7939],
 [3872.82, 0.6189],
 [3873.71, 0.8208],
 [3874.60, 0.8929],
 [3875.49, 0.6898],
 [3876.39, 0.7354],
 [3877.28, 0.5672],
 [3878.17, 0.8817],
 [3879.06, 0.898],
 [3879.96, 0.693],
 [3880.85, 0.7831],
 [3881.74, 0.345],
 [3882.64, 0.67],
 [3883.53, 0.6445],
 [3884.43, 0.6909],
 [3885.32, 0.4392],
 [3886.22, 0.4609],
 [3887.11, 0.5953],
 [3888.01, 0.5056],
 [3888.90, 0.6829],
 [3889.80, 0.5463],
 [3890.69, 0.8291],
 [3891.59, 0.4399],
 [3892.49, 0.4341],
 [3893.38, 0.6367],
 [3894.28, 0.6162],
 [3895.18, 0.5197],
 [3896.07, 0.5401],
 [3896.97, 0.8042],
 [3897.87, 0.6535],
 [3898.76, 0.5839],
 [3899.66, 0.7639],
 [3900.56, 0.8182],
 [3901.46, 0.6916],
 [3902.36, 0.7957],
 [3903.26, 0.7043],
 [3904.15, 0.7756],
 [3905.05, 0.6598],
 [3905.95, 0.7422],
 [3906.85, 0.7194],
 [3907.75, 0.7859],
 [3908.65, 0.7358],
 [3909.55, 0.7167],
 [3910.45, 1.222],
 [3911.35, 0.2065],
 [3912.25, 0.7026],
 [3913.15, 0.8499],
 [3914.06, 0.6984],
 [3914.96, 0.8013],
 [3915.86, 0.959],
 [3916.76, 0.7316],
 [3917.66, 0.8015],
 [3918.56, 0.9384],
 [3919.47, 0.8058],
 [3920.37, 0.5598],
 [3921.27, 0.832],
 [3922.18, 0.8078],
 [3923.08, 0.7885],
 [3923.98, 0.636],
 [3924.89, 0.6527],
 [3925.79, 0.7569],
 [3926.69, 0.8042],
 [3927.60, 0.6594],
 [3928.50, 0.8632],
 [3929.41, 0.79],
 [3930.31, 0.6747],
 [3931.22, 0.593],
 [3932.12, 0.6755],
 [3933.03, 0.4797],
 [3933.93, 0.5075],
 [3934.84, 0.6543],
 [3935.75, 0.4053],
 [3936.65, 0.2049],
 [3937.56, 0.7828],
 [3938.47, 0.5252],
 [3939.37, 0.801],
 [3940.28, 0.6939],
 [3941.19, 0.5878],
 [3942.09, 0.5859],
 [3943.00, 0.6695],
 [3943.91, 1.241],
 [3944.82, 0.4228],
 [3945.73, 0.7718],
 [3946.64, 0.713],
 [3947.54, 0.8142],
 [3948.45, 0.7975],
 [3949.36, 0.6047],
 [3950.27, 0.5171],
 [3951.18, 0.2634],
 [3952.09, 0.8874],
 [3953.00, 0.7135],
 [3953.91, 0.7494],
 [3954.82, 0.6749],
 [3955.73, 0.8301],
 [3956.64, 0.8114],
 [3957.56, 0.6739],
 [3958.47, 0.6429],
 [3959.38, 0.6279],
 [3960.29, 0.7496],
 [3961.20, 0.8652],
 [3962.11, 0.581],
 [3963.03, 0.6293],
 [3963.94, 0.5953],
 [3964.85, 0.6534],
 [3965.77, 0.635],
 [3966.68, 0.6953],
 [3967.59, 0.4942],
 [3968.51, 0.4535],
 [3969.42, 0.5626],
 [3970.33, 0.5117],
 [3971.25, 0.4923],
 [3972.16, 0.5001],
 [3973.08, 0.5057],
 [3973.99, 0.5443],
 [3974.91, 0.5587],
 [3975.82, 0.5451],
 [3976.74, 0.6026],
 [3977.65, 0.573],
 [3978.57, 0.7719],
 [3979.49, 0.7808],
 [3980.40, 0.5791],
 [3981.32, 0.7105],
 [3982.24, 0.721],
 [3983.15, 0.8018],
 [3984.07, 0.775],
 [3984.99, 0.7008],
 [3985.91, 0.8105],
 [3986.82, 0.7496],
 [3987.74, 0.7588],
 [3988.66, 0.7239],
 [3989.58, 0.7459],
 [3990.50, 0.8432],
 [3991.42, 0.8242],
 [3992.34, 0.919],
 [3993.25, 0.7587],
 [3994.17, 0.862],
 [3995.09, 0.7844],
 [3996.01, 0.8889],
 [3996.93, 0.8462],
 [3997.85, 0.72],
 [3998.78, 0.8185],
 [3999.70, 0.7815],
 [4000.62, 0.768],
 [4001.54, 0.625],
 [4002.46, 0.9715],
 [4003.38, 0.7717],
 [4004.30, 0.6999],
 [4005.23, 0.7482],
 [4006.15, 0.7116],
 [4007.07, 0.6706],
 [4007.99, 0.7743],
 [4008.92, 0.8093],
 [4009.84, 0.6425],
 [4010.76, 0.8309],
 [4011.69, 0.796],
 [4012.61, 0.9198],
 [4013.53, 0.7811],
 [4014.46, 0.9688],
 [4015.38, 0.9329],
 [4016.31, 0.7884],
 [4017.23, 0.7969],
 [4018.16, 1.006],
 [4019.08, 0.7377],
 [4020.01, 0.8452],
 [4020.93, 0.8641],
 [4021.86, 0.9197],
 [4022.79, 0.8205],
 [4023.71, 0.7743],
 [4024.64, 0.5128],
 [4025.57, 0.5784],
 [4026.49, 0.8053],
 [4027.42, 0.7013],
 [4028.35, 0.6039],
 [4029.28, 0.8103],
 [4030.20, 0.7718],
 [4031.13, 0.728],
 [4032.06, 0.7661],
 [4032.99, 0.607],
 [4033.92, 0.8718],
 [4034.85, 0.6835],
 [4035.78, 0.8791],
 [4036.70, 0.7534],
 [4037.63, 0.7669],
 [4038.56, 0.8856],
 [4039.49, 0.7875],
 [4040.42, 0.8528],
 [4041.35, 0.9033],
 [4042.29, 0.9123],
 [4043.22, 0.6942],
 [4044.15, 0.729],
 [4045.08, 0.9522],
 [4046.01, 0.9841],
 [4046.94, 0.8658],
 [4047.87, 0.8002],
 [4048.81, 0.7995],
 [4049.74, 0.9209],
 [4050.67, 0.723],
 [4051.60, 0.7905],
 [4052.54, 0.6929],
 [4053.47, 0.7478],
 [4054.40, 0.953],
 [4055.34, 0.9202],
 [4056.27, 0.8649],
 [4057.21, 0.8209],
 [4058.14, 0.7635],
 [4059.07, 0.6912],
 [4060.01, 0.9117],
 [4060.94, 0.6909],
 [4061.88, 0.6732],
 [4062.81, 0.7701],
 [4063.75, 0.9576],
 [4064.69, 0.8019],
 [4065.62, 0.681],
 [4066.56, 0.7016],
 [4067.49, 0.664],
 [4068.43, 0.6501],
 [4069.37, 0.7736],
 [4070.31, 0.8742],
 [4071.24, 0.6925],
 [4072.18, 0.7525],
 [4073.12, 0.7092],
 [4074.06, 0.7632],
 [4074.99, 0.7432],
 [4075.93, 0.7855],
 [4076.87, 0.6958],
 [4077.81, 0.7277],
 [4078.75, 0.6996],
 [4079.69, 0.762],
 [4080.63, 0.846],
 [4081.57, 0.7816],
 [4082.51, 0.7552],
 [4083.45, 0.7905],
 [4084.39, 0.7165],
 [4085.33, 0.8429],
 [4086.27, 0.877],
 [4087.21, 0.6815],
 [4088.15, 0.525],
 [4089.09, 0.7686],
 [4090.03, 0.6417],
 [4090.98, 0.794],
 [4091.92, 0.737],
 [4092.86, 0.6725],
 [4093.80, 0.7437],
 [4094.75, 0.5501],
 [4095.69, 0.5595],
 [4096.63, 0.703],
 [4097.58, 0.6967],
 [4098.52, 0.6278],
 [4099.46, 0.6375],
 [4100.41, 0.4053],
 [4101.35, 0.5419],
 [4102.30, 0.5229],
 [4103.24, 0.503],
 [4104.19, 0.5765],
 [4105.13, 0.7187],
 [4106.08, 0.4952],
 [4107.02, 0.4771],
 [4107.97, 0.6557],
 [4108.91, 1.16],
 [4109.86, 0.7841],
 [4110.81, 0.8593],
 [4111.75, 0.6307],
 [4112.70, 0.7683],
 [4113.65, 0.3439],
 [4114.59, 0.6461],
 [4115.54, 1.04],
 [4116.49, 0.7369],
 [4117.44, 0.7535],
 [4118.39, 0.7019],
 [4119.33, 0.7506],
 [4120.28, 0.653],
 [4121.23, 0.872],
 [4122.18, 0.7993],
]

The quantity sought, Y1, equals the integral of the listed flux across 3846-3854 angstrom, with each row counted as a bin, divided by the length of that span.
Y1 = 0.65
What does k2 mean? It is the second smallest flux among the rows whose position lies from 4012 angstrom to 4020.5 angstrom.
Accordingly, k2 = 0.7811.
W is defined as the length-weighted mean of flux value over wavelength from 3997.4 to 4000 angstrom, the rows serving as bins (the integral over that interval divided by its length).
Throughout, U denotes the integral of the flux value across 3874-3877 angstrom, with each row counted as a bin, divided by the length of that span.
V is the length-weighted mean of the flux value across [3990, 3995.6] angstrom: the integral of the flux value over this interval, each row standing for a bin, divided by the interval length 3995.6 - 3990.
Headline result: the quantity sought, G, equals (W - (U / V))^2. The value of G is 0.02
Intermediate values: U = 0.76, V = 0.833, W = 0.77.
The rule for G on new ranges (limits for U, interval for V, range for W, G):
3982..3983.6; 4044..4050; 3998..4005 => 0.01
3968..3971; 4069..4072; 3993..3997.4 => 0.03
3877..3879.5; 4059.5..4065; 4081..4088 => 0.05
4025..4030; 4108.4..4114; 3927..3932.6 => 0.04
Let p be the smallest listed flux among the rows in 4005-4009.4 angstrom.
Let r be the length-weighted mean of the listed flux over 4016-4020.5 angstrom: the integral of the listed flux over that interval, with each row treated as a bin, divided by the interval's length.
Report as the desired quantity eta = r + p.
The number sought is 1.51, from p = 0.6706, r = 0.84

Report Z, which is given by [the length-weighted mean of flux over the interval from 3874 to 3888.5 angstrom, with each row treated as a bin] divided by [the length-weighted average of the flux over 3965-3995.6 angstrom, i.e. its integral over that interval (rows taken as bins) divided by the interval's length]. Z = 0.97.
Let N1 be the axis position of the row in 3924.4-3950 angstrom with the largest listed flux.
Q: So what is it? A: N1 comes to 3943.91 angstrom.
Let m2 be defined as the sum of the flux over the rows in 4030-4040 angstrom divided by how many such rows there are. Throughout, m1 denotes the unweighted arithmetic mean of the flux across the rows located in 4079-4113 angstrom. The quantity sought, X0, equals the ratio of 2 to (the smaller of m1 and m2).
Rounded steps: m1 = 0.69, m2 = 0.773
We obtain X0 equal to 2.90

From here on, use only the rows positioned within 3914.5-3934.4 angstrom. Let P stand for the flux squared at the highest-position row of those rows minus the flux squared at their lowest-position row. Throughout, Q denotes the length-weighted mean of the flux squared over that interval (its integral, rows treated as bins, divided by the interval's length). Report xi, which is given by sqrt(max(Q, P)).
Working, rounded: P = -0.4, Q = 0.55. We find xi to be 0.74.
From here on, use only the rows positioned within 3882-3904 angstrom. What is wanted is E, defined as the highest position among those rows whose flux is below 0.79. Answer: 3903.26 angstrom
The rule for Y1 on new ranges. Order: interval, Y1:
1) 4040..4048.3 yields 0.86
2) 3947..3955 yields 0.67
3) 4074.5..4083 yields 0.76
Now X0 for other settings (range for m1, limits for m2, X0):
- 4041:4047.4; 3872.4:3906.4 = 3.02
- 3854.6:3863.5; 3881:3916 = 3.00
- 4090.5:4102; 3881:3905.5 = 3.21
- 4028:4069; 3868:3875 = 2.56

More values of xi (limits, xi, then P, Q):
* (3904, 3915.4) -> 0.77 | 0.0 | 0.59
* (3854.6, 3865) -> 0.83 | 0.3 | 0.69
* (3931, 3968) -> 0.68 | -0.1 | 0.46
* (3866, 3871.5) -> 0.82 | -0.4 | 0.68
